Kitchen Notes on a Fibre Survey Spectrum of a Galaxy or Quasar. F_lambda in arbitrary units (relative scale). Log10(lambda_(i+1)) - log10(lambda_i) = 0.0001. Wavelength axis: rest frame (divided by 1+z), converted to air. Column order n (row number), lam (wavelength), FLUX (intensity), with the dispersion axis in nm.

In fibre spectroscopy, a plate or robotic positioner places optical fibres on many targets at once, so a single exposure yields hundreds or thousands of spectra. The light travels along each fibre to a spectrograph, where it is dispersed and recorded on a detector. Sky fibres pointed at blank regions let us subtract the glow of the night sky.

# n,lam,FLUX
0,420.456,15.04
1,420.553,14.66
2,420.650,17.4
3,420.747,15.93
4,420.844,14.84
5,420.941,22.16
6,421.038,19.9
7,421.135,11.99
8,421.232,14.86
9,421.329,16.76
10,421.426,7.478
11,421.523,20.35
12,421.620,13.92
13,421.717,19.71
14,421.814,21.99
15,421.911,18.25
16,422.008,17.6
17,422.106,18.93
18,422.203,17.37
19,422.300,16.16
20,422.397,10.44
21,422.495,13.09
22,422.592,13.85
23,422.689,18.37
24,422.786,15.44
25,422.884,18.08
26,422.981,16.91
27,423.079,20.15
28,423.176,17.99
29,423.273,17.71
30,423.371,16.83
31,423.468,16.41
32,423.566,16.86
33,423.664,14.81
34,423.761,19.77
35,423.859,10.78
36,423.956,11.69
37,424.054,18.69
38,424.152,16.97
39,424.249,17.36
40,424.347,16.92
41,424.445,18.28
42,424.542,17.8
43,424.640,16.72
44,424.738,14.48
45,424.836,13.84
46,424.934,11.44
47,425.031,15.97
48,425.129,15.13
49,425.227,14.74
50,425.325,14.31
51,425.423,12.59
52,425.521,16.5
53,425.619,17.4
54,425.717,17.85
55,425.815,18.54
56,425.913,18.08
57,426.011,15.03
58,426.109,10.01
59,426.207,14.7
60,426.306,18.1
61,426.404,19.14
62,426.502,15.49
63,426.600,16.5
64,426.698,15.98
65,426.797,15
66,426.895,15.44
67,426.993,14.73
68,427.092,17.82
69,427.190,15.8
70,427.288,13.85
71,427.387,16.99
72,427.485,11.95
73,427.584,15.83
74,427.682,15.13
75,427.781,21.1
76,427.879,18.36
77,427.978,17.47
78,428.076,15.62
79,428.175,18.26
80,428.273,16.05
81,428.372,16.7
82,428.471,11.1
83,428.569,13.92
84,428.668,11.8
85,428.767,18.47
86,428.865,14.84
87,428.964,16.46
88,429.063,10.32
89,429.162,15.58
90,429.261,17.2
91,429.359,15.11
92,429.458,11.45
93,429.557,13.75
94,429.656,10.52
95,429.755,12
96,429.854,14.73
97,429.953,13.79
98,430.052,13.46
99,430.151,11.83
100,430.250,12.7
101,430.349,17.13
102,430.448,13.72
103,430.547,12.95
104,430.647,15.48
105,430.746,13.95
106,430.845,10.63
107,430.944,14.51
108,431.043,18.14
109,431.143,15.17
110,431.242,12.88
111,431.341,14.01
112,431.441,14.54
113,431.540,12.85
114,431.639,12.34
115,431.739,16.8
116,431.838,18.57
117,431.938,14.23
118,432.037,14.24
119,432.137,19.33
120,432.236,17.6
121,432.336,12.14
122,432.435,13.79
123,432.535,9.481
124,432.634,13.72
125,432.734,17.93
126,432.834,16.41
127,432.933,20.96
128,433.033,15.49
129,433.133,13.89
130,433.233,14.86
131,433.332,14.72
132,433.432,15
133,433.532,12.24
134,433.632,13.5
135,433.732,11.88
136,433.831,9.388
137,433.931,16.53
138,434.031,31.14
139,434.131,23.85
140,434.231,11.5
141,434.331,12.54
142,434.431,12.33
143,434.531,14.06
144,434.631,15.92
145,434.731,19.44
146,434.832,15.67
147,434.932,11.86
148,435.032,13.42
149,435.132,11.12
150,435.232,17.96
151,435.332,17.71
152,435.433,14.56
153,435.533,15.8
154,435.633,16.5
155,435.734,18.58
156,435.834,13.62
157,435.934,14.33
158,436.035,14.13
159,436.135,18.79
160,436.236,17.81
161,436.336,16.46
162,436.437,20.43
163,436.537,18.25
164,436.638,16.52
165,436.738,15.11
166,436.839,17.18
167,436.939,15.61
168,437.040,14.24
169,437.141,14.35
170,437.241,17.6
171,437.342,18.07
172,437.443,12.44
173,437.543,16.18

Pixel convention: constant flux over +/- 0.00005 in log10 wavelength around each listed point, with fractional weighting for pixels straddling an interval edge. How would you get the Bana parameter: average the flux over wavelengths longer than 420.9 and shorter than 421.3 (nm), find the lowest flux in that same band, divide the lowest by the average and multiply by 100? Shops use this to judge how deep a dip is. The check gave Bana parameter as 70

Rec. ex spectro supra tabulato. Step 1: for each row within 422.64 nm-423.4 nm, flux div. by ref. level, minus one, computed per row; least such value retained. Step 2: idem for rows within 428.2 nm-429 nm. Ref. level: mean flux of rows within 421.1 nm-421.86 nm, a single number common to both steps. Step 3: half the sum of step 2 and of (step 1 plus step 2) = -0.32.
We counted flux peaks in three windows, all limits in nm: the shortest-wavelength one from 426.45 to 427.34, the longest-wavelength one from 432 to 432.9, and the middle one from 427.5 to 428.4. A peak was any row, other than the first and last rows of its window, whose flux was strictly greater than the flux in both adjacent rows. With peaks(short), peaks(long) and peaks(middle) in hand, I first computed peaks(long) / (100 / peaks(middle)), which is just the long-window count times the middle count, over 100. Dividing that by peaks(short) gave 0.020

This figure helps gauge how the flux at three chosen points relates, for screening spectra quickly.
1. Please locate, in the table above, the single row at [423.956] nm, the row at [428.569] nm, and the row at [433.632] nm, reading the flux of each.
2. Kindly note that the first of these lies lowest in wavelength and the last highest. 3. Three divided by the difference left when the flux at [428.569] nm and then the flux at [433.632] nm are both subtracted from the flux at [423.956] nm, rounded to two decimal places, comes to -0.19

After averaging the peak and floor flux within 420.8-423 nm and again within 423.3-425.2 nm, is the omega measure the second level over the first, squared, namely 1.1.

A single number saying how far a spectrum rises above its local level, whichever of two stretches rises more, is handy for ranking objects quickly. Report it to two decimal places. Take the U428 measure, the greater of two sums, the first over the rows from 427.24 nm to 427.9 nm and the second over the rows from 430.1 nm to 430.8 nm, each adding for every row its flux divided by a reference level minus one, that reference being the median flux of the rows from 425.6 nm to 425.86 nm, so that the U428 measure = -0.66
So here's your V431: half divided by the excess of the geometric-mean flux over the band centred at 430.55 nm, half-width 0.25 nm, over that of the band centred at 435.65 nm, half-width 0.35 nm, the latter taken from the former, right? -0.4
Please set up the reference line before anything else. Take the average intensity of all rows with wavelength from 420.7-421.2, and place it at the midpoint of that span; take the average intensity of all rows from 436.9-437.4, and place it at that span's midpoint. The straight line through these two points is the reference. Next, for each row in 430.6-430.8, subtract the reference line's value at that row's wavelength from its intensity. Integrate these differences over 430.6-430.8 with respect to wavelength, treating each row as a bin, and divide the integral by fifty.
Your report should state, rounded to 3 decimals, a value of -0.007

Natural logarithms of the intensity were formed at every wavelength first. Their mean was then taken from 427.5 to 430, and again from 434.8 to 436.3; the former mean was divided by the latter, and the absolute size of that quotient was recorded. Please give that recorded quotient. 0.99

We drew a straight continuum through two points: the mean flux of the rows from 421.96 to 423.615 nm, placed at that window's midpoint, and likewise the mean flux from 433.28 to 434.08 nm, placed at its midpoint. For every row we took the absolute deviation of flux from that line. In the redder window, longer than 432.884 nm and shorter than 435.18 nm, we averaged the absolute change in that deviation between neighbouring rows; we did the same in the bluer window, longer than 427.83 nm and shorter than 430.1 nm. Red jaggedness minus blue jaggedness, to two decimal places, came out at 0.93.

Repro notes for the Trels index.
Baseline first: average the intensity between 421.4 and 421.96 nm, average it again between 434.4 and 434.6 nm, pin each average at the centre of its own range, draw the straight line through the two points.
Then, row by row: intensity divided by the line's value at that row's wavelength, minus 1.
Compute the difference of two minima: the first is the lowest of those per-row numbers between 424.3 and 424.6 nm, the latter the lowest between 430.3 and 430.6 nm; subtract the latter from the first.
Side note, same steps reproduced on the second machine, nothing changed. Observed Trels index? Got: 0.14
